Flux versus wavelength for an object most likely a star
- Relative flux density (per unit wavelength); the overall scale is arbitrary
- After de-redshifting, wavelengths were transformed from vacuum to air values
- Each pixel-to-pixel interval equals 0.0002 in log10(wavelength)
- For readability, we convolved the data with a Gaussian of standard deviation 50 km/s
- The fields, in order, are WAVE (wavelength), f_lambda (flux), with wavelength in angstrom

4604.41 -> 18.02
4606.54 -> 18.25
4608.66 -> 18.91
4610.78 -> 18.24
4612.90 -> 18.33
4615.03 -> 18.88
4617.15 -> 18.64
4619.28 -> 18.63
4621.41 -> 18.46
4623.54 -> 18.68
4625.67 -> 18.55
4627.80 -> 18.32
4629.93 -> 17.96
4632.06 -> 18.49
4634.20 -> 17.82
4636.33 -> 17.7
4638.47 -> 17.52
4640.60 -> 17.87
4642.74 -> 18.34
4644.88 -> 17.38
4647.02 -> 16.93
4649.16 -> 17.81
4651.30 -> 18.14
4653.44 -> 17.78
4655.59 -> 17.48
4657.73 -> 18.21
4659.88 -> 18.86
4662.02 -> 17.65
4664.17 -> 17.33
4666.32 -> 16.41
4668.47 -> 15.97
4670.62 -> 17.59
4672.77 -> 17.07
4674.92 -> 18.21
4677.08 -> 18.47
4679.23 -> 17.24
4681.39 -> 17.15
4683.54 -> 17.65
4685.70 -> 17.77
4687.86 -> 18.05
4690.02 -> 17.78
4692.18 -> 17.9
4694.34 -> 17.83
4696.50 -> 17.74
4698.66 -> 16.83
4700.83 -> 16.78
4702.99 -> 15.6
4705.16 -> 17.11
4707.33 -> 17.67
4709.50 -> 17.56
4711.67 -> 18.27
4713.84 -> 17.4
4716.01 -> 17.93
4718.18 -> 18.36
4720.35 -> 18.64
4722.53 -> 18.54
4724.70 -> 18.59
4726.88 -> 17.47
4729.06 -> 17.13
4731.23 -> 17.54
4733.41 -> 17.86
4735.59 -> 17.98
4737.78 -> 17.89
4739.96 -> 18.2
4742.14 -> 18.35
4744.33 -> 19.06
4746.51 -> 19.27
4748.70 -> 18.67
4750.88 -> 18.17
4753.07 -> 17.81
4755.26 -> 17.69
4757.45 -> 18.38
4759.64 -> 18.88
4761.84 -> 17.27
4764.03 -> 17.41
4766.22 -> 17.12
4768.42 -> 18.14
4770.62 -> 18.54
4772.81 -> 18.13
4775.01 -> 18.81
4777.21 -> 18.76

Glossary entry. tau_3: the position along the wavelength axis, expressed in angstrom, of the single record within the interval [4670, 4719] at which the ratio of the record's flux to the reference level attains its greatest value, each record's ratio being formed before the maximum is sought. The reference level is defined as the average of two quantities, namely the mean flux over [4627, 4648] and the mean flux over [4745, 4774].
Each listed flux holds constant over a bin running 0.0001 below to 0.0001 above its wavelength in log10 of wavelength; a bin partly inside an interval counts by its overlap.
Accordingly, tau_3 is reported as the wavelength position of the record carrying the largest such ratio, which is 4677.08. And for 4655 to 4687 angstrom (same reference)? 4659.88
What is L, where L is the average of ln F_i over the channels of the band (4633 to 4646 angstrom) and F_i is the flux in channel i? 2.877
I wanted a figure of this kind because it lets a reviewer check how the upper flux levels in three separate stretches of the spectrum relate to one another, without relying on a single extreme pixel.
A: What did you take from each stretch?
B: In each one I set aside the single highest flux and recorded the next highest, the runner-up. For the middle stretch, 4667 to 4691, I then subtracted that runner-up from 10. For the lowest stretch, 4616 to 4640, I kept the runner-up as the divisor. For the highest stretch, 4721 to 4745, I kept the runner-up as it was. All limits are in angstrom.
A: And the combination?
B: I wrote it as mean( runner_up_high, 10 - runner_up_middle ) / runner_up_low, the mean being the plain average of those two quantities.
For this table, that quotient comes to 0.278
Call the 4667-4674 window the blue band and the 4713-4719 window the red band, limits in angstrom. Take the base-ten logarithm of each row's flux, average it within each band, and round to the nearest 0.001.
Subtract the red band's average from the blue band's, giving -0.026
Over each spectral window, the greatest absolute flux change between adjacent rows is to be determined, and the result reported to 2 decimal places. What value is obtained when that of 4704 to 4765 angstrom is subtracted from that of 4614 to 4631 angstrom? -1.25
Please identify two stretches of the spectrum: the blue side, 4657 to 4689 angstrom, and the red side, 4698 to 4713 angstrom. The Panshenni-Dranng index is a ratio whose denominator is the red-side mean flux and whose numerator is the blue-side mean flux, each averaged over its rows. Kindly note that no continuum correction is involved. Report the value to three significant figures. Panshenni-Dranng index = 1.03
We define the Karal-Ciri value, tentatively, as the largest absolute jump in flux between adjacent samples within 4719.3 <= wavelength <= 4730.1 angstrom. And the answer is 1.1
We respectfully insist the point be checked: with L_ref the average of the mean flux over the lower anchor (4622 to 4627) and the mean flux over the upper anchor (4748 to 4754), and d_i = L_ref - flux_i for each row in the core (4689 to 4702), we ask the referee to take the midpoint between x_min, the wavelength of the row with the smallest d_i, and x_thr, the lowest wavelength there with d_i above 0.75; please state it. 4695.4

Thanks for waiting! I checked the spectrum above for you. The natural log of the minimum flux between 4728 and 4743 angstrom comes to 2.84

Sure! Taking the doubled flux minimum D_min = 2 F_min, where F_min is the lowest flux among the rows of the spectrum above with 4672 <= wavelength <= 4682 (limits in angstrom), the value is 34.1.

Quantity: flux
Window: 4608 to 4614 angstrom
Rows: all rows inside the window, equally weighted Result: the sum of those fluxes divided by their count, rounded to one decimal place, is 18.5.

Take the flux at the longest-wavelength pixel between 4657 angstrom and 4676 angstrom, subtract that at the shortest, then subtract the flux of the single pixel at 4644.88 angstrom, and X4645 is -17.4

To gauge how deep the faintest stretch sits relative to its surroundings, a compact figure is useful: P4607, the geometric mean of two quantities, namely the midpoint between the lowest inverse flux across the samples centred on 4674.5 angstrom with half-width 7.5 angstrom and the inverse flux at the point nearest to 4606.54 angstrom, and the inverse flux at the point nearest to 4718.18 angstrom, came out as 0.0545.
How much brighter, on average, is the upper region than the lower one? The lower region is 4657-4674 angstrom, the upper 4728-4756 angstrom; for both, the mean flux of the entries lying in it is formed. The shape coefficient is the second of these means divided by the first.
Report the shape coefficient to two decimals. 1.04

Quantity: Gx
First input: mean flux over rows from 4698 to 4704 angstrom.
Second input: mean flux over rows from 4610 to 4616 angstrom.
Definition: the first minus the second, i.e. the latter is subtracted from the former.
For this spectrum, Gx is -2.1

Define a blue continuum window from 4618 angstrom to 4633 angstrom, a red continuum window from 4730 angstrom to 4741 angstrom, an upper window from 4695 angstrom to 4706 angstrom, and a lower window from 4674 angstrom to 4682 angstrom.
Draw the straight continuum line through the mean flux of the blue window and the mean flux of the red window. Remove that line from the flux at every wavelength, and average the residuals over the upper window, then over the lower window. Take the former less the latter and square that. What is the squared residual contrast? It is 0.7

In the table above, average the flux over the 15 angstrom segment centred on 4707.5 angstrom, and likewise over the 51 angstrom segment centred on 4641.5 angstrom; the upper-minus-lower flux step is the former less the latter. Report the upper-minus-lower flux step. -0.76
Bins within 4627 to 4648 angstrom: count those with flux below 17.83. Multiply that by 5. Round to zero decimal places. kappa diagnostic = 25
